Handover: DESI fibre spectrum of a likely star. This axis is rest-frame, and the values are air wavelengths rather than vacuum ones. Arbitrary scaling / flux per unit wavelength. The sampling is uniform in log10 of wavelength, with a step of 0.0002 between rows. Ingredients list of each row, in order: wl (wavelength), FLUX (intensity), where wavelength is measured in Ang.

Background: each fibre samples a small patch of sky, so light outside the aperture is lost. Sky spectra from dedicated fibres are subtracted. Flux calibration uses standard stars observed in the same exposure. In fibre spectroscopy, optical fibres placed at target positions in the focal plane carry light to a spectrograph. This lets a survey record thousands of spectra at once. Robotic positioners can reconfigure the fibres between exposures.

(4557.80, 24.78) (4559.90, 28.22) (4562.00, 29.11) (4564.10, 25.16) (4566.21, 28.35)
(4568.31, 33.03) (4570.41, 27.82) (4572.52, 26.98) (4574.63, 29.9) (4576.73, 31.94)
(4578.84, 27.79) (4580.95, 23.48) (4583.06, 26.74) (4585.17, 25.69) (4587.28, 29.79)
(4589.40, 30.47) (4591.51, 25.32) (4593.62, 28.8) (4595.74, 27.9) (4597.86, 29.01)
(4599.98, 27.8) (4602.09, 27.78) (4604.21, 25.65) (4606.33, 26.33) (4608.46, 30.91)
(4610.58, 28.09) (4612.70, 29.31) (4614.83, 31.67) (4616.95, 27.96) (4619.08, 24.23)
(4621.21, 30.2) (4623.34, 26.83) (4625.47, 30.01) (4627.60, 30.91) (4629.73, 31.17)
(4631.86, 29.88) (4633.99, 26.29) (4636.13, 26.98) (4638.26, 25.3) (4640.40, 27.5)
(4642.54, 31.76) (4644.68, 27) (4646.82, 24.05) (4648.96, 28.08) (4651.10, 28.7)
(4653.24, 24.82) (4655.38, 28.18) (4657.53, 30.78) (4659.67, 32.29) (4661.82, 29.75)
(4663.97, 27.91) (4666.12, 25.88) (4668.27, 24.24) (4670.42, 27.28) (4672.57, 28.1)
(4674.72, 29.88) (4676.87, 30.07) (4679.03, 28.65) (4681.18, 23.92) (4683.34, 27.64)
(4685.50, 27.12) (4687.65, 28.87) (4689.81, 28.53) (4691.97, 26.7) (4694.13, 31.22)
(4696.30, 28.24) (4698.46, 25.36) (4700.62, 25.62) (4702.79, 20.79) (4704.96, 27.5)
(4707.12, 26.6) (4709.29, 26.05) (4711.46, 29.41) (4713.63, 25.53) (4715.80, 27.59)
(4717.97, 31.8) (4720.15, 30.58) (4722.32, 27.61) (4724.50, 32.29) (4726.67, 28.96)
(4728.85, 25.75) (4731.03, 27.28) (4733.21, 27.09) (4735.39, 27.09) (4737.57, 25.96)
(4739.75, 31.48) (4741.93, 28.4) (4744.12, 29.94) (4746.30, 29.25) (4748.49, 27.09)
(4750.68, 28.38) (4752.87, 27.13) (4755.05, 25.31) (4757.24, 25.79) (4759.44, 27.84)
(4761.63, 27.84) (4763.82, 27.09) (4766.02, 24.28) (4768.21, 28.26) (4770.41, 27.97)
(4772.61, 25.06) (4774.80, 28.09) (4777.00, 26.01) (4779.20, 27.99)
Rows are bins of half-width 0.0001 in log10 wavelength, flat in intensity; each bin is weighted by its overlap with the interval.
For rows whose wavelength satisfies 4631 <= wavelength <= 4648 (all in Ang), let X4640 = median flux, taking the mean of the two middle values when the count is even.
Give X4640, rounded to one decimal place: 27.0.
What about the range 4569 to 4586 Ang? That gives 27.4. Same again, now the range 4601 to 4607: 26.3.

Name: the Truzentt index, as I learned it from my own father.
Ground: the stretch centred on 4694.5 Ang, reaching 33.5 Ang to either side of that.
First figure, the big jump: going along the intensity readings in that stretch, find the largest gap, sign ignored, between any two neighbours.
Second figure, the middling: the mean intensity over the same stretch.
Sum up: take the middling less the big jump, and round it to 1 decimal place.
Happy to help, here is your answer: 21.0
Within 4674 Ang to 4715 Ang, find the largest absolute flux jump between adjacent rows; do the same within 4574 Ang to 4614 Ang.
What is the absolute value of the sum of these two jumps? 11.9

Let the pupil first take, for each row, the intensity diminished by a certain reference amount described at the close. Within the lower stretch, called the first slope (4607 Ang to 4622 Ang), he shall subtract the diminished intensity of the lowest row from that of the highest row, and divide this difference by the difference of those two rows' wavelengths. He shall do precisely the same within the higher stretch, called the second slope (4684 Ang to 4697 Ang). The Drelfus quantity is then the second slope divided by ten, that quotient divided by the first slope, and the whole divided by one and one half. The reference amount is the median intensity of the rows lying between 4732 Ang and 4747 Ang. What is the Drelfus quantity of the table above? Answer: -0.12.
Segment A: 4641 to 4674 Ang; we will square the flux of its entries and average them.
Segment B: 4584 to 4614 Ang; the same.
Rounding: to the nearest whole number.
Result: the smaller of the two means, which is 786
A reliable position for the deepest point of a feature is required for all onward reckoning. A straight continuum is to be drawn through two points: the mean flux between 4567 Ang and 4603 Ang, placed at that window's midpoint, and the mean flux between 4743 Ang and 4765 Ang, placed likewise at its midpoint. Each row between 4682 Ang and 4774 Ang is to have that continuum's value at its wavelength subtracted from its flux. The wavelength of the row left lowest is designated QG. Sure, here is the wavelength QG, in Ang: 4702.79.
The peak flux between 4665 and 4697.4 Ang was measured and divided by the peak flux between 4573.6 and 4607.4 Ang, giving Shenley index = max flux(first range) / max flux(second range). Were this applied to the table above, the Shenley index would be 0.98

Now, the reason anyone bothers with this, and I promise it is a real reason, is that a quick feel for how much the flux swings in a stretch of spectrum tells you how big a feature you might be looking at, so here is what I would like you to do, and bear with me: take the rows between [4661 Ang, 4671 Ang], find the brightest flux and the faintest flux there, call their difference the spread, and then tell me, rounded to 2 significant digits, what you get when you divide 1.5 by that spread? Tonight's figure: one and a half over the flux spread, 0.27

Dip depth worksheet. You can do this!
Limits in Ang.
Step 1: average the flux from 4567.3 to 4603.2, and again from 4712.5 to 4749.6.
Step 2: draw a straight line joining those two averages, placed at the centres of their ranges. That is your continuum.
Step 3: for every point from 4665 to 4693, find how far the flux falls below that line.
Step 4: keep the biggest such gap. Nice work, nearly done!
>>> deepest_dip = 4.46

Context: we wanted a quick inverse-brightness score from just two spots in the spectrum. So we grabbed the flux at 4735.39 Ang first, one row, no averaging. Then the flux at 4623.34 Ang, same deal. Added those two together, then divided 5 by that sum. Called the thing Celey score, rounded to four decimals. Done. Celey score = 0.0927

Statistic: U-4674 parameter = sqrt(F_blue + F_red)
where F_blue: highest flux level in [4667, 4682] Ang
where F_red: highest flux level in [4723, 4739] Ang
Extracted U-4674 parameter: 7.90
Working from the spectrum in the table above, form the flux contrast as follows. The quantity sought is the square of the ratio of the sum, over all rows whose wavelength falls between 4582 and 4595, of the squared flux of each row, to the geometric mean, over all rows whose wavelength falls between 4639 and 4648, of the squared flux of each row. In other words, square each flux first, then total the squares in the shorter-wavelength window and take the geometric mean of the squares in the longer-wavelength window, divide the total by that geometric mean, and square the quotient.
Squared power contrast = 38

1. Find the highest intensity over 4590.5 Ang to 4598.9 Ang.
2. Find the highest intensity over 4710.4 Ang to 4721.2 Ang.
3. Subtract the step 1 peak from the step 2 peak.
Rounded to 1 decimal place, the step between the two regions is 2.8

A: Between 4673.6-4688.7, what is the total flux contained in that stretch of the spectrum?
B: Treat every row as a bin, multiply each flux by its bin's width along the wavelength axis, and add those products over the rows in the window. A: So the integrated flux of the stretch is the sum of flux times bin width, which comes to 423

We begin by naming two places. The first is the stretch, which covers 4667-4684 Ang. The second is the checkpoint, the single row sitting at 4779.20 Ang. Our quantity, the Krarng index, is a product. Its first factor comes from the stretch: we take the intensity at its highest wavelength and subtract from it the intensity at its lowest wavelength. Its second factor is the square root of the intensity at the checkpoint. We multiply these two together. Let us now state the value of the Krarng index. 18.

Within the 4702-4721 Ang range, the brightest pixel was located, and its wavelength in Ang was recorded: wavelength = 4717.97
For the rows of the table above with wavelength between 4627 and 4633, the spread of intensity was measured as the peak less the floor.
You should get 1.3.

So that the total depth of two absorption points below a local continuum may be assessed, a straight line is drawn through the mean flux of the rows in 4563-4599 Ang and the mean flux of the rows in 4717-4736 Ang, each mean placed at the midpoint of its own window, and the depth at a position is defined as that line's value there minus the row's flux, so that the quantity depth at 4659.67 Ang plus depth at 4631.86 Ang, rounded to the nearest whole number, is -5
